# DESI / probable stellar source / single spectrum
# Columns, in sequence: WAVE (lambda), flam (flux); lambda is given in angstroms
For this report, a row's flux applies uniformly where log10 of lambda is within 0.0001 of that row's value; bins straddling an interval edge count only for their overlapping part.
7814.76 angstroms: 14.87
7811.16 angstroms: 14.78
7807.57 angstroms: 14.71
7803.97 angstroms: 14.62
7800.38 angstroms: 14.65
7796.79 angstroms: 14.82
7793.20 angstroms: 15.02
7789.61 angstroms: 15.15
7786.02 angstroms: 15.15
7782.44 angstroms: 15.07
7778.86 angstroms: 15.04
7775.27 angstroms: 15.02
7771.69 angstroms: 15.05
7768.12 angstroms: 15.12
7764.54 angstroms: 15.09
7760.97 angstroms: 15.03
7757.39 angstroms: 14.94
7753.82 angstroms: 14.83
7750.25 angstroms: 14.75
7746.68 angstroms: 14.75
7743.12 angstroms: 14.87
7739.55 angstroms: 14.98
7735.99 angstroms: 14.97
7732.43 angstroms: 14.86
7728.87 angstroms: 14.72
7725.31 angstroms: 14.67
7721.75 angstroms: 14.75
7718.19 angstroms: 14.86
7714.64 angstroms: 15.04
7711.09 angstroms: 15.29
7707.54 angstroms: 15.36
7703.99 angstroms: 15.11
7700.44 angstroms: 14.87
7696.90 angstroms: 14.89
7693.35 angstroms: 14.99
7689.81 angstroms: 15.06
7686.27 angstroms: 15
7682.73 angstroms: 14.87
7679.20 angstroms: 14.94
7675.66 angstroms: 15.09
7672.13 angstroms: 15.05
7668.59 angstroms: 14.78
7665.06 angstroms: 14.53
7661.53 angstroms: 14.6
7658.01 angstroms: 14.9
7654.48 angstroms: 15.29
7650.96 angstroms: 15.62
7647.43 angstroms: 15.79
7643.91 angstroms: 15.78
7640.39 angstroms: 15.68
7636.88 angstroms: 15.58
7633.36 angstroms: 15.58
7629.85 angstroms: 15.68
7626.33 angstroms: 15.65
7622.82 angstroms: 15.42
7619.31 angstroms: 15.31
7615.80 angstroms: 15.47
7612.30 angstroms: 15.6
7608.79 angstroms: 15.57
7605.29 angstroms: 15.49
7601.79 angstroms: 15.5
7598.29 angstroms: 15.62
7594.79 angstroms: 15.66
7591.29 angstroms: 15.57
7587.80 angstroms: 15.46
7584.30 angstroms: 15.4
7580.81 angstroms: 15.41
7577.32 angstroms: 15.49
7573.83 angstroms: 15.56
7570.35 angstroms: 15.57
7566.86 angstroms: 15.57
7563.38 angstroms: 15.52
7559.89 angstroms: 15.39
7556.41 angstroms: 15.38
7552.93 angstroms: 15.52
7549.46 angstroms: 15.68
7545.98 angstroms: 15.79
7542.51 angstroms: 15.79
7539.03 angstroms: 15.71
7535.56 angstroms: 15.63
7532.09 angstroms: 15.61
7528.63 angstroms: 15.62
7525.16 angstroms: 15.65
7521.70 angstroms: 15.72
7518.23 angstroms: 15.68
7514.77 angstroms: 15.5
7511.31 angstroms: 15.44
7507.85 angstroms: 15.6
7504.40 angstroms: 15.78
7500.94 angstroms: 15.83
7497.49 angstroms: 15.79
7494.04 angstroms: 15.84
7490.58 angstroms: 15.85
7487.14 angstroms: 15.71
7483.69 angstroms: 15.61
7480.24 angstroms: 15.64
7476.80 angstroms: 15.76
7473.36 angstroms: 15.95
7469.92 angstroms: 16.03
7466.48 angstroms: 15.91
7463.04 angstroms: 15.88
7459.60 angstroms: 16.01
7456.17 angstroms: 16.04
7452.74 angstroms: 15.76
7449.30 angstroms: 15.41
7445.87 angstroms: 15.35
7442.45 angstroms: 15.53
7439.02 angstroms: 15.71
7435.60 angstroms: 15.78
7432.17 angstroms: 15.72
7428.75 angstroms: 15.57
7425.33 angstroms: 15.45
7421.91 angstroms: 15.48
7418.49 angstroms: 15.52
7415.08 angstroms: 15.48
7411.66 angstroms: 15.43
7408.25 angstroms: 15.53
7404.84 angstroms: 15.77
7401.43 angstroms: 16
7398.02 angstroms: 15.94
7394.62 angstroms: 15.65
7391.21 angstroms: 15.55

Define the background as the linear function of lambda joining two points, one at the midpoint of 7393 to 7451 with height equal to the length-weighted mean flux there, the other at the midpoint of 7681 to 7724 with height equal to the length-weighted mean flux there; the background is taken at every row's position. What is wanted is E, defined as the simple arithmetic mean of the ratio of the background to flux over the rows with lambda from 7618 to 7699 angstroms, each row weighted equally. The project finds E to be 0.992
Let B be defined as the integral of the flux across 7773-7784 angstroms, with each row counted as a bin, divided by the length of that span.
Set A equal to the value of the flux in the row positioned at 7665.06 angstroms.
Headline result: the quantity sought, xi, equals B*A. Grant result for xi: 218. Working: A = 14.53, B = 15.0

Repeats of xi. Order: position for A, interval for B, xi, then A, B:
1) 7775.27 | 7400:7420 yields 235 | 15.02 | 15.6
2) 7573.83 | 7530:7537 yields 243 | 15.56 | 15.6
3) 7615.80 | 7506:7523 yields 241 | 15.47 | 15.6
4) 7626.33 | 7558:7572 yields 243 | 15.65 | 15.5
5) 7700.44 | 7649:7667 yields 223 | 14.87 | 15.0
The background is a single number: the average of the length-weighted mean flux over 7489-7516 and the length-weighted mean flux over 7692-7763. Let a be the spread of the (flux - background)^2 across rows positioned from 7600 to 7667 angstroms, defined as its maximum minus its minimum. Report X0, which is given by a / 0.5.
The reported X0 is 1.2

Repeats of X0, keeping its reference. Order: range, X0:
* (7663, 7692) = 1.1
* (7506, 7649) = 0.5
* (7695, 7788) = 0.8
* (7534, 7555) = 0.4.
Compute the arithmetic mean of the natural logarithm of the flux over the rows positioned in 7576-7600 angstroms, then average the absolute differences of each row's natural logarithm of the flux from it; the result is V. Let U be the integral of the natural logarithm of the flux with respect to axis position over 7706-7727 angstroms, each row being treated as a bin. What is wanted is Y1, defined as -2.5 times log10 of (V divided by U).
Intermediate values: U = 57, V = 0.0056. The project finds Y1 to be 10.0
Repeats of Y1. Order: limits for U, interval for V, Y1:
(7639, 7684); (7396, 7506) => 10.2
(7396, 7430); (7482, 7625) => 10.3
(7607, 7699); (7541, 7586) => 11.4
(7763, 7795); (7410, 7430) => 11.4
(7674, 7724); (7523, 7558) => 11.0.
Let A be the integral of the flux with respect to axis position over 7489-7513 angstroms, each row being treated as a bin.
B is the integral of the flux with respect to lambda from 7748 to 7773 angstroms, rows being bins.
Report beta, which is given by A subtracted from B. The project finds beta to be -3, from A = 378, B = 374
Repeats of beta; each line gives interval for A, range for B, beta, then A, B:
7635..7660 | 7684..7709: -12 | 388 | 376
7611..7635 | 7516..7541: 19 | 373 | 391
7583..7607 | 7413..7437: 1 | 373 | 373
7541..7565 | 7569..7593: -2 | 374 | 372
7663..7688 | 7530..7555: 20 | 372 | 392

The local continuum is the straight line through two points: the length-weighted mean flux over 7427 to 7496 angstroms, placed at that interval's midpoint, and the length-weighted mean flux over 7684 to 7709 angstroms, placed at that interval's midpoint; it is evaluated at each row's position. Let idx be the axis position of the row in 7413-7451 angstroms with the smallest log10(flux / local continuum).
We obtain 7445.87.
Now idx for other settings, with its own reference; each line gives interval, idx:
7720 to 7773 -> 7725.31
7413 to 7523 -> 7445.87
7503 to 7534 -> 7511.31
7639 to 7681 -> 7665.06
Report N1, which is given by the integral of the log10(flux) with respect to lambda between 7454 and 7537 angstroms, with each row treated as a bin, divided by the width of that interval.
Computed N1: 1.20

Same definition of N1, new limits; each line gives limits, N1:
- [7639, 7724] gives 1.18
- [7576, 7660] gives 1.19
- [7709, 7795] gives 1.17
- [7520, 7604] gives 1.19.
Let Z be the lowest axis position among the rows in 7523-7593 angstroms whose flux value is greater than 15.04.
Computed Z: 7525.16 angstroms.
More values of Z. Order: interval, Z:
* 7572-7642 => 7573.83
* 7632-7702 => 7633.36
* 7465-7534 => 7466.48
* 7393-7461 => 7394.62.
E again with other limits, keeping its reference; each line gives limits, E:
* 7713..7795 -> 0.996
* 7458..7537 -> 0.981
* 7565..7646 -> 0.978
